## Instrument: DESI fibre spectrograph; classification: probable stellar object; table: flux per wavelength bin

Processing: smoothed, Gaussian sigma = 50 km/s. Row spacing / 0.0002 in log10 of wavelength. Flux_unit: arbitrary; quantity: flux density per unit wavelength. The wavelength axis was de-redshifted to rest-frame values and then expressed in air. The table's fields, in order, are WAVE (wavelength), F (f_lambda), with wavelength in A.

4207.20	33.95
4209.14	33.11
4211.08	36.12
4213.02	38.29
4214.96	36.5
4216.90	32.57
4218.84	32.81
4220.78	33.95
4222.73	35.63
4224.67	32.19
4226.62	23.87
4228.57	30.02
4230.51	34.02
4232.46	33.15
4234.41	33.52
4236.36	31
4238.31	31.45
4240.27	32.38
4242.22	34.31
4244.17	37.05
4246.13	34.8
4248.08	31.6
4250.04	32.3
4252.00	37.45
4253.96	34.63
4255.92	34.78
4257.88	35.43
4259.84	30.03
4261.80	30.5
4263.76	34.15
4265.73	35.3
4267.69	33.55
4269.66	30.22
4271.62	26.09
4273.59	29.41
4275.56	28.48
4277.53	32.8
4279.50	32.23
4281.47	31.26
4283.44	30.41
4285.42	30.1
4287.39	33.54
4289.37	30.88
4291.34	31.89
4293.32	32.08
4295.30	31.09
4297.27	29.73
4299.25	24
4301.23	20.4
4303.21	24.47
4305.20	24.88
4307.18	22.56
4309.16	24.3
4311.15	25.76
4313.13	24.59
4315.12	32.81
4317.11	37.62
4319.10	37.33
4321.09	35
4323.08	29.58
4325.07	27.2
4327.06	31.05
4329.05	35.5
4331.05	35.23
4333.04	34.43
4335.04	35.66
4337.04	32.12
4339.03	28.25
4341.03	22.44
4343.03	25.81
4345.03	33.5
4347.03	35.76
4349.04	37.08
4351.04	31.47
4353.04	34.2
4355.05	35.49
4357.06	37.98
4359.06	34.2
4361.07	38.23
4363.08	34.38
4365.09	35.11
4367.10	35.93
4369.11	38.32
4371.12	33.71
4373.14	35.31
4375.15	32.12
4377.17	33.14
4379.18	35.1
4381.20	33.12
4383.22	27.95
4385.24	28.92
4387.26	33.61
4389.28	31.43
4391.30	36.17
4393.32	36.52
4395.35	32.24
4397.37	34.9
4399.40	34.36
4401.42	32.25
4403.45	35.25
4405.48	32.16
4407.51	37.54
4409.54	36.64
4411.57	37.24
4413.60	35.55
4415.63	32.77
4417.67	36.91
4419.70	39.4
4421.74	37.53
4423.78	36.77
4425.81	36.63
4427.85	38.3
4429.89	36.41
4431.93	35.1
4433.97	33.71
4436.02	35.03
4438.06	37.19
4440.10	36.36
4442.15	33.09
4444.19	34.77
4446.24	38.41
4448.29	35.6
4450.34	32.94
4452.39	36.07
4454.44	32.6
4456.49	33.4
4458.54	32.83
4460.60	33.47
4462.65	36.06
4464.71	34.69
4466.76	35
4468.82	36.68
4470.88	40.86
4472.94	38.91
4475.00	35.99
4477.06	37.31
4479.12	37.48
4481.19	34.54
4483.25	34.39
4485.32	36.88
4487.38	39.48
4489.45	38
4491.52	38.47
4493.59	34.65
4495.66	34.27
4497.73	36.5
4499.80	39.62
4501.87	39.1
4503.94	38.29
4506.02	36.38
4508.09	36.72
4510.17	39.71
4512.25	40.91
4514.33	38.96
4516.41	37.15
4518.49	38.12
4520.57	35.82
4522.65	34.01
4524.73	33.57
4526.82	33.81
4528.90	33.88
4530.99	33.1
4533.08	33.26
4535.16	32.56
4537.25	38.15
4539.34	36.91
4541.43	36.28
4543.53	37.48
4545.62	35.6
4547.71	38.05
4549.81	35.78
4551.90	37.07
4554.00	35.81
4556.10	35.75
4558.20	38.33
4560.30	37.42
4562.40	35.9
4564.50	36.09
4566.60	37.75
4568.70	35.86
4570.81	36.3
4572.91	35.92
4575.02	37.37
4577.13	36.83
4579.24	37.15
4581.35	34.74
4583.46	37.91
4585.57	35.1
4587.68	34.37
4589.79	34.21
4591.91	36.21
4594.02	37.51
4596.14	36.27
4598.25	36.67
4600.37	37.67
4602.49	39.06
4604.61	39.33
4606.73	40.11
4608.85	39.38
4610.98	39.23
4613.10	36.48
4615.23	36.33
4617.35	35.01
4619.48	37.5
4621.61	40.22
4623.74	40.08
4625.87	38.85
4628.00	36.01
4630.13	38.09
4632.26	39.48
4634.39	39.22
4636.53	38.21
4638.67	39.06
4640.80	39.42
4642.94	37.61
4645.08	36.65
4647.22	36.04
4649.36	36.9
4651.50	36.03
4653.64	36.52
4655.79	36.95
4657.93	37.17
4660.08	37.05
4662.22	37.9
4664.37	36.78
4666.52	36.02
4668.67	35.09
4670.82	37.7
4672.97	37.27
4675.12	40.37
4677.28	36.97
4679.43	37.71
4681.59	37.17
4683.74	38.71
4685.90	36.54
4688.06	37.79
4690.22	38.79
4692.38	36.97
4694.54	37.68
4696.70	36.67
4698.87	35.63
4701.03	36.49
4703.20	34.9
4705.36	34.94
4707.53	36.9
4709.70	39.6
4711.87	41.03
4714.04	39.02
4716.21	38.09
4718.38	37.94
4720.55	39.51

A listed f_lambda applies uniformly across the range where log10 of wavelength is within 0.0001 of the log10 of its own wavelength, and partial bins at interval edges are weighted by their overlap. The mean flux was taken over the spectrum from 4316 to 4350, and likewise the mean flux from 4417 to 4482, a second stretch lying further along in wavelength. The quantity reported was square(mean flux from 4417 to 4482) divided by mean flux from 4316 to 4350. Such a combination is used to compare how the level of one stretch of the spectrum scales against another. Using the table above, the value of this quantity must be 39.7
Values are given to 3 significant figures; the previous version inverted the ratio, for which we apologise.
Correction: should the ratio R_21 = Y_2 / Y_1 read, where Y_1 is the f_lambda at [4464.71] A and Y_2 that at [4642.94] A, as 1.08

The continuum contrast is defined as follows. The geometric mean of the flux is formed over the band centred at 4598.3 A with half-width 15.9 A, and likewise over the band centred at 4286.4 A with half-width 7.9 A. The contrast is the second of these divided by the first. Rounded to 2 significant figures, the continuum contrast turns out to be 0.85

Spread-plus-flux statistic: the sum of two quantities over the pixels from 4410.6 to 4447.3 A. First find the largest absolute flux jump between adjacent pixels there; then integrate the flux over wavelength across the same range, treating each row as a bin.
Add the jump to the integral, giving 1332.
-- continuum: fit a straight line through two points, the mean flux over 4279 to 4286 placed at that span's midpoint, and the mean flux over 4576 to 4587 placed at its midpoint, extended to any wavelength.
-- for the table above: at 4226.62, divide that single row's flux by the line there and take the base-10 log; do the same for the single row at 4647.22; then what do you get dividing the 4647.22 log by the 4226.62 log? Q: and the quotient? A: 0.2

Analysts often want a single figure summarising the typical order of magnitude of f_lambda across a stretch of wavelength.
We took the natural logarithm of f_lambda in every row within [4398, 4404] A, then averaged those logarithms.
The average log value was 3.52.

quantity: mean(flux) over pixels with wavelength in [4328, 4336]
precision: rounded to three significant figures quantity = 35.2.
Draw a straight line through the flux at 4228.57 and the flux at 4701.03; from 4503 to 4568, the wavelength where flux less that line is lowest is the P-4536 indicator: 4535.16 A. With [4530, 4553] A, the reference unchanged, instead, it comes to 4535.16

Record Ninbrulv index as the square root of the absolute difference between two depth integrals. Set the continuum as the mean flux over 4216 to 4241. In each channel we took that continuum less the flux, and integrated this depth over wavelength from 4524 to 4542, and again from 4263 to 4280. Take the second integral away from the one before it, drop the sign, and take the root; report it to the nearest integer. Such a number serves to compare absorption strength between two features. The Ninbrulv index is 8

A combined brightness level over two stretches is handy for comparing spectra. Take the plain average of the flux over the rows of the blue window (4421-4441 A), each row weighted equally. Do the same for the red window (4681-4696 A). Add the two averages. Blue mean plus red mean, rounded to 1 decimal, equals 74.0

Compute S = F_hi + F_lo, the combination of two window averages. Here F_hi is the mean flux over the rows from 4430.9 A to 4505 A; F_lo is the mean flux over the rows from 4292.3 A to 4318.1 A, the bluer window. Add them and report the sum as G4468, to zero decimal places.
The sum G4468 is 63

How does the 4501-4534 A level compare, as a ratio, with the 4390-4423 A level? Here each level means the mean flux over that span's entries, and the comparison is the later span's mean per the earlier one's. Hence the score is 1.03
